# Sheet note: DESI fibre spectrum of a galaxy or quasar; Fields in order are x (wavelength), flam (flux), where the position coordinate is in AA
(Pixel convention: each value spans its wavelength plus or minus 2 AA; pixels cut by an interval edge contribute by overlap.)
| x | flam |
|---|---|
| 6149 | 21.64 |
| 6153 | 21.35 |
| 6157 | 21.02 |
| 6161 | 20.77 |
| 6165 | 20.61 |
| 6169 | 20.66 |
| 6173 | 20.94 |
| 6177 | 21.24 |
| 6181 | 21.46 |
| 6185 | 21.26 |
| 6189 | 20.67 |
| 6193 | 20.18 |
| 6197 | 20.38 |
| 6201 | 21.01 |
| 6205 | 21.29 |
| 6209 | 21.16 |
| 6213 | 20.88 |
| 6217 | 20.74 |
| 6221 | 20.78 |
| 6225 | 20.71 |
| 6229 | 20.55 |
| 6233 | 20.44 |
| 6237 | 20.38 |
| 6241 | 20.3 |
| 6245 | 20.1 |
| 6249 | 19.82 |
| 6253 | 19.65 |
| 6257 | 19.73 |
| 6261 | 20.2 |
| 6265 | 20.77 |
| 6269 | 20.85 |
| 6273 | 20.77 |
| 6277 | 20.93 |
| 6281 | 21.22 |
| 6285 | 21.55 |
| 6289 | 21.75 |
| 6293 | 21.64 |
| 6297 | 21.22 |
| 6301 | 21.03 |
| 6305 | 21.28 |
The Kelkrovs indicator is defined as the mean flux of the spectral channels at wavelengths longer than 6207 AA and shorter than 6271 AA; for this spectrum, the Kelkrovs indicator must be 20.4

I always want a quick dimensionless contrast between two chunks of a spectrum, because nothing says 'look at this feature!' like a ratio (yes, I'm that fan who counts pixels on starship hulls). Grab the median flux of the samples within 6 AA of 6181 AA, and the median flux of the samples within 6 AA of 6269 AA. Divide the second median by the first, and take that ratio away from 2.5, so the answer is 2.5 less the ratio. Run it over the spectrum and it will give 1.52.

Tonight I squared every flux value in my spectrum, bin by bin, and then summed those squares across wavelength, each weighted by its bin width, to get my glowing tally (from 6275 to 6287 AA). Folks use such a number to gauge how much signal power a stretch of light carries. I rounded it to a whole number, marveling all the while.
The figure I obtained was 5411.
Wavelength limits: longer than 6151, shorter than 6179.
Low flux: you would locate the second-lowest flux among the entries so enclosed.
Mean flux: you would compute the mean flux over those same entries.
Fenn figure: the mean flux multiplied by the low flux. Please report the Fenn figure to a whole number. 433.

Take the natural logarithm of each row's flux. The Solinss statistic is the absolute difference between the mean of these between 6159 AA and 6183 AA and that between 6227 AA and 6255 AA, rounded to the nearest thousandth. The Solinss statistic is 0.037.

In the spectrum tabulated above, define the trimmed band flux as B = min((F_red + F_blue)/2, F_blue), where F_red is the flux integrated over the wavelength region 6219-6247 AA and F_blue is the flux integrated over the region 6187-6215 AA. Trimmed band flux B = 578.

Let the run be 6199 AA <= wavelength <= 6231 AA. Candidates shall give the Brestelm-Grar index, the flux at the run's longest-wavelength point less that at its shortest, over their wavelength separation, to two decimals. -0.02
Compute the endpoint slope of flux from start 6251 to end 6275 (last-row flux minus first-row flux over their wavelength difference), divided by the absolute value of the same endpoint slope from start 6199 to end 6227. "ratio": 4.5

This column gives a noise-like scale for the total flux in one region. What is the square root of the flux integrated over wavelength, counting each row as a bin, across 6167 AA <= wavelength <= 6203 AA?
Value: 27.4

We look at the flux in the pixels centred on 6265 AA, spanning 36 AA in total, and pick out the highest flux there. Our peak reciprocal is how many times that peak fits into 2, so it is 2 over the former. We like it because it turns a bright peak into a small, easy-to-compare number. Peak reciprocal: 0.0943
